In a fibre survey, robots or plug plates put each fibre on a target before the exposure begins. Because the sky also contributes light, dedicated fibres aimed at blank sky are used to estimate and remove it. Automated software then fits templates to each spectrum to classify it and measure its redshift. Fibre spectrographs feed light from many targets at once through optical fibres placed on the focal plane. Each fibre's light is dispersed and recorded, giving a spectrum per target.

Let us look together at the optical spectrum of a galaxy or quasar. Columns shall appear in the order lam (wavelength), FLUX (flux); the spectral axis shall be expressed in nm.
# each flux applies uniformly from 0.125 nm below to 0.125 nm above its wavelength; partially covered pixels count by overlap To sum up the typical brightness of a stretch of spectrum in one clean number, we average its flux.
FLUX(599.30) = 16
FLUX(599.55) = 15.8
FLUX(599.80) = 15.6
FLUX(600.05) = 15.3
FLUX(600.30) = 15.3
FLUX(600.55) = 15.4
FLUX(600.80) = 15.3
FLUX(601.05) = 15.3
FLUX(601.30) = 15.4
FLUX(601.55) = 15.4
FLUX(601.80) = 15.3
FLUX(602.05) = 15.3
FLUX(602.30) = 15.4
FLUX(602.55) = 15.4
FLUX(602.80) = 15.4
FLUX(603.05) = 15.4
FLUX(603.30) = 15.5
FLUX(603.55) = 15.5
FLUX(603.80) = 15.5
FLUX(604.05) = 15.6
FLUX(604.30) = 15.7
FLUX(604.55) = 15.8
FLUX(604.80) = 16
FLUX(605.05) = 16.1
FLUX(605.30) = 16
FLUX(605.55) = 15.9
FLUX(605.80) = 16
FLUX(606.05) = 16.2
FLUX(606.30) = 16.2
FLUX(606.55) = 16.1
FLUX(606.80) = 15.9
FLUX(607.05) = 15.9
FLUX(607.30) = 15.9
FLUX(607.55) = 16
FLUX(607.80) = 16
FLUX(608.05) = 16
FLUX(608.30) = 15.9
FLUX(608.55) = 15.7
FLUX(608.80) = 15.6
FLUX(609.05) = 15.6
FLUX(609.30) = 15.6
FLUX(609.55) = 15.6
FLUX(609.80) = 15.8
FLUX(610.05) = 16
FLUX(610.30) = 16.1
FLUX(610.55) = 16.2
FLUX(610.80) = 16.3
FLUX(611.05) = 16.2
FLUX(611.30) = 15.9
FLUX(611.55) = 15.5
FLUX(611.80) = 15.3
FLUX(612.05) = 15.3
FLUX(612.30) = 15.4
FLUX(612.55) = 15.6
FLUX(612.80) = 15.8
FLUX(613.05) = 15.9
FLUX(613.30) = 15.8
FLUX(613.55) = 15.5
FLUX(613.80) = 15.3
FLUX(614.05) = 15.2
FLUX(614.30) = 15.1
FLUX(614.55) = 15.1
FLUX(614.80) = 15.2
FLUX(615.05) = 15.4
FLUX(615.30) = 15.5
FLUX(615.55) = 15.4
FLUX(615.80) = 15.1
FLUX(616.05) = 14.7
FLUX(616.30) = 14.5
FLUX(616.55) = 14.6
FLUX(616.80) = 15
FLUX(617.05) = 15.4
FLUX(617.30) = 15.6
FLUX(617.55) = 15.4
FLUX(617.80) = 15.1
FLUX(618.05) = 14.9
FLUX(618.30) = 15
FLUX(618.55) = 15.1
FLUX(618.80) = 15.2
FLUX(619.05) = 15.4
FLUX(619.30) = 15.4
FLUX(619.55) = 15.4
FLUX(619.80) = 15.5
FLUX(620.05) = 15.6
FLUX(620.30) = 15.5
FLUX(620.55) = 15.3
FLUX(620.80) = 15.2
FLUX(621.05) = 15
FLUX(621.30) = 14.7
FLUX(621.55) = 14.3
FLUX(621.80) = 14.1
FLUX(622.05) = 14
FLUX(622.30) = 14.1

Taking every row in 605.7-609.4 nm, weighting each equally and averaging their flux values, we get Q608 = 15.9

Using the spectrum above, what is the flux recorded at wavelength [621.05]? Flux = 15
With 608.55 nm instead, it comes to 15.7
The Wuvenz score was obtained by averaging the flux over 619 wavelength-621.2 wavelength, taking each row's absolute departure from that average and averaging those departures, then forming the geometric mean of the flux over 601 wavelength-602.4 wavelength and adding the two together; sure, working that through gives 15.5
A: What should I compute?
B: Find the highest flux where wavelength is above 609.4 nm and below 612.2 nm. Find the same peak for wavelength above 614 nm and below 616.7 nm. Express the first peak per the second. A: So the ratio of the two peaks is 1.05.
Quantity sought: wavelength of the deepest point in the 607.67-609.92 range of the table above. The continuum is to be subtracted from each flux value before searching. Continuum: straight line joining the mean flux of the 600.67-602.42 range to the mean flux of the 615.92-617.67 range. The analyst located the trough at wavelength 608.80 nm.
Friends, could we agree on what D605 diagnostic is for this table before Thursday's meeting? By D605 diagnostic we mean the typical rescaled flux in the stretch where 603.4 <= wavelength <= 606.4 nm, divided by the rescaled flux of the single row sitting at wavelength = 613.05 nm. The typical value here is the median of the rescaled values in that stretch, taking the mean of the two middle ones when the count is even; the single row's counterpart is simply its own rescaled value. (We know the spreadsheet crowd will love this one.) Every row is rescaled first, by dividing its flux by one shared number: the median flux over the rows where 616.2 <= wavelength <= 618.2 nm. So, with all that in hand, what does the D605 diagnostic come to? 1.00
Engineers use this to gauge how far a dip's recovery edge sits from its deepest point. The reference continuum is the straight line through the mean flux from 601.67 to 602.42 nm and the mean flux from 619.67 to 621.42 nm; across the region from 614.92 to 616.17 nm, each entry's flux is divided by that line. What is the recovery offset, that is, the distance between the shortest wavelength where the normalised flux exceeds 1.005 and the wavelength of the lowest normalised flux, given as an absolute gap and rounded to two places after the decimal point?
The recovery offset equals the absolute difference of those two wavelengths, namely 1.00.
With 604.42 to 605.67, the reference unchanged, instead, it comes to 0.00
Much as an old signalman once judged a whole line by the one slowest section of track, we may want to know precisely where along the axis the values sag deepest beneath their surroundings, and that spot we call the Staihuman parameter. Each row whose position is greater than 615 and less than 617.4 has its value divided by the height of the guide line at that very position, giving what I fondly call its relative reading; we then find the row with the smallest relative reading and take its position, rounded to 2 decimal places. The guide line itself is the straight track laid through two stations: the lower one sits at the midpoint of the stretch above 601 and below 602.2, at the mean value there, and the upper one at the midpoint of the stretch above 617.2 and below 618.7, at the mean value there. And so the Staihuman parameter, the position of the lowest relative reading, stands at 616.30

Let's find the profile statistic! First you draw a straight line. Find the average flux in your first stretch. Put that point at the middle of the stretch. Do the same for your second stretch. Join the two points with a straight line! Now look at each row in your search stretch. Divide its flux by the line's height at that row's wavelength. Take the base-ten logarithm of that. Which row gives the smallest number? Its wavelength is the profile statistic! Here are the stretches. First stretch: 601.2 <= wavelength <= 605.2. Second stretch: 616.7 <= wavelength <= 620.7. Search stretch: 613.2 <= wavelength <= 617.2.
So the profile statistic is 616.30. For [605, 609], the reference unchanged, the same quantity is 608.80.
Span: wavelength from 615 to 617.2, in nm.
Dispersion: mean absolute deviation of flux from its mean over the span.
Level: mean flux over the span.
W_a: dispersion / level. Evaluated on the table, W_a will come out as 0.022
